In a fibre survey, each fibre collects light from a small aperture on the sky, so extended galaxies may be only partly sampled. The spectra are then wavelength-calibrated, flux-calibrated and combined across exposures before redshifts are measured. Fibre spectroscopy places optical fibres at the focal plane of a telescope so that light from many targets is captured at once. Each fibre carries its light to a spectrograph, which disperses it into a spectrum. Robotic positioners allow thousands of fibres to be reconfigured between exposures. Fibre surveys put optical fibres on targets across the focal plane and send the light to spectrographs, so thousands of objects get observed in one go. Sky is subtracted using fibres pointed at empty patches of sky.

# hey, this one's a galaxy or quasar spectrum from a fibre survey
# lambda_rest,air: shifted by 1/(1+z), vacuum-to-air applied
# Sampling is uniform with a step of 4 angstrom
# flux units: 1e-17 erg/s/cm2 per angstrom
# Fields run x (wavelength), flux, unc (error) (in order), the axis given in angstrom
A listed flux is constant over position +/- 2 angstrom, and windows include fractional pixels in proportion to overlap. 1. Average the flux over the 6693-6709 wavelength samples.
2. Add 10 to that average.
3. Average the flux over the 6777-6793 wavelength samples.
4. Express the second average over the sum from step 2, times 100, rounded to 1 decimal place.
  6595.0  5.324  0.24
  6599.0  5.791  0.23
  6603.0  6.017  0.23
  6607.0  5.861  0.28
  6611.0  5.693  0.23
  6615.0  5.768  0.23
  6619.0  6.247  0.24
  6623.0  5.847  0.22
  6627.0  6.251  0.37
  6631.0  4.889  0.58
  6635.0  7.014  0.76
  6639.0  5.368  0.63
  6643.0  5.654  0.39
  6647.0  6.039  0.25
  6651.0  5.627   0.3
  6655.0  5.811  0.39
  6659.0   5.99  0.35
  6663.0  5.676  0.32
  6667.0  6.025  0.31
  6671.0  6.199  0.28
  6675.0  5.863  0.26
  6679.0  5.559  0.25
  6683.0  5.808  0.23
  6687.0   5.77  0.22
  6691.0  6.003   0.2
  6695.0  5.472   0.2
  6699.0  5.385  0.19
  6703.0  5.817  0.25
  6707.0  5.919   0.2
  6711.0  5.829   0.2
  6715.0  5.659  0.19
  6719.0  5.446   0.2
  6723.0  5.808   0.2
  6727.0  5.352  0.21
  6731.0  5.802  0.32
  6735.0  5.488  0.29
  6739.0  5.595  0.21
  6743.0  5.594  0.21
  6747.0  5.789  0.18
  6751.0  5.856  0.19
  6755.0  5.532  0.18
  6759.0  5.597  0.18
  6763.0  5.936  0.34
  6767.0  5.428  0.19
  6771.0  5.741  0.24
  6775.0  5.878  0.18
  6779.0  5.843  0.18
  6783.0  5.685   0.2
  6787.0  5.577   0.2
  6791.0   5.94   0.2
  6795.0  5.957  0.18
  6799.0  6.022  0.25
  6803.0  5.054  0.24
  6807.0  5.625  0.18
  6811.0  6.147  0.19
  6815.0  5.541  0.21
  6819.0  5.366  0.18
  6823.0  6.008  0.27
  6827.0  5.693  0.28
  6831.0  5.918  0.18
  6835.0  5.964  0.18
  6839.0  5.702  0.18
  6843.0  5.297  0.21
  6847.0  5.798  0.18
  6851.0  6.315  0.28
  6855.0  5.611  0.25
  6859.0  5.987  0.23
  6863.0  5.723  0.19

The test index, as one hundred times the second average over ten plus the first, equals 36.8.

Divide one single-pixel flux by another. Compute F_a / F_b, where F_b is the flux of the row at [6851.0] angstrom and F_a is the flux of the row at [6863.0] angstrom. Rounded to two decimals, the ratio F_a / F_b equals 0.91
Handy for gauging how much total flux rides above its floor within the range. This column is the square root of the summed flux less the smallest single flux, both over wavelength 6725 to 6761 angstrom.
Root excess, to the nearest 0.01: 6.73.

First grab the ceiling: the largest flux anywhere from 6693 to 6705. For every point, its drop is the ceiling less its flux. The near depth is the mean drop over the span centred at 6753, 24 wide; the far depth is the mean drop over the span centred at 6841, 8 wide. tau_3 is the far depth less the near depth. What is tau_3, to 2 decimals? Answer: 0.22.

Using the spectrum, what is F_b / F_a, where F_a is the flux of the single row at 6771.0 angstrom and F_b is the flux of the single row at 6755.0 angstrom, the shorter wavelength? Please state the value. 0.96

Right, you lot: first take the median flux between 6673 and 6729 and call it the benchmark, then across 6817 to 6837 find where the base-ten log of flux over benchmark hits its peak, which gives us 6823.0 angstrom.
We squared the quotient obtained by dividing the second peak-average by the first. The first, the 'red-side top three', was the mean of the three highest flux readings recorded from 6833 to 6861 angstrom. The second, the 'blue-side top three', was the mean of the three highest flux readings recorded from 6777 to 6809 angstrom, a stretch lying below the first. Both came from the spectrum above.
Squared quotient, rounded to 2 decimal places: 0.96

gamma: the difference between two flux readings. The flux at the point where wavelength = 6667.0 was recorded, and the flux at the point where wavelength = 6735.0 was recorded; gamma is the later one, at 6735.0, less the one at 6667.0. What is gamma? -0.54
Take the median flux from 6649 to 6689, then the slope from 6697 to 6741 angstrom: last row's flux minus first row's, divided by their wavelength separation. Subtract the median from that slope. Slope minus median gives -5.80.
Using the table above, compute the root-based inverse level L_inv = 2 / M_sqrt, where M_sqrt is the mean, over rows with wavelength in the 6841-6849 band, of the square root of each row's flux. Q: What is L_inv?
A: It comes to 0.849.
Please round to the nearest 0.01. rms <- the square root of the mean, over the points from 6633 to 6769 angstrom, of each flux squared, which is 5.76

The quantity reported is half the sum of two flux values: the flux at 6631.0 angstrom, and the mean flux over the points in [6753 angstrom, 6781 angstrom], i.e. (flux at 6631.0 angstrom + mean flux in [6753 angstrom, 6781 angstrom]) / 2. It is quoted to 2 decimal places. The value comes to 5.30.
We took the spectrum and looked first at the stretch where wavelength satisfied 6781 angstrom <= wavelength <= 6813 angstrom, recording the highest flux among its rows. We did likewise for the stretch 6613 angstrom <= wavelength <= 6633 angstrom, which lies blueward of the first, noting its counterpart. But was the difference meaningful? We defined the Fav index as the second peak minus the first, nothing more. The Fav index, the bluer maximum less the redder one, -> 0.10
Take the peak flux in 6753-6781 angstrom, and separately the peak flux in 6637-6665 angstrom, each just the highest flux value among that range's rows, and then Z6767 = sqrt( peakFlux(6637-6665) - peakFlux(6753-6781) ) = 0.32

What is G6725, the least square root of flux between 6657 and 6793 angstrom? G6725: 2.31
